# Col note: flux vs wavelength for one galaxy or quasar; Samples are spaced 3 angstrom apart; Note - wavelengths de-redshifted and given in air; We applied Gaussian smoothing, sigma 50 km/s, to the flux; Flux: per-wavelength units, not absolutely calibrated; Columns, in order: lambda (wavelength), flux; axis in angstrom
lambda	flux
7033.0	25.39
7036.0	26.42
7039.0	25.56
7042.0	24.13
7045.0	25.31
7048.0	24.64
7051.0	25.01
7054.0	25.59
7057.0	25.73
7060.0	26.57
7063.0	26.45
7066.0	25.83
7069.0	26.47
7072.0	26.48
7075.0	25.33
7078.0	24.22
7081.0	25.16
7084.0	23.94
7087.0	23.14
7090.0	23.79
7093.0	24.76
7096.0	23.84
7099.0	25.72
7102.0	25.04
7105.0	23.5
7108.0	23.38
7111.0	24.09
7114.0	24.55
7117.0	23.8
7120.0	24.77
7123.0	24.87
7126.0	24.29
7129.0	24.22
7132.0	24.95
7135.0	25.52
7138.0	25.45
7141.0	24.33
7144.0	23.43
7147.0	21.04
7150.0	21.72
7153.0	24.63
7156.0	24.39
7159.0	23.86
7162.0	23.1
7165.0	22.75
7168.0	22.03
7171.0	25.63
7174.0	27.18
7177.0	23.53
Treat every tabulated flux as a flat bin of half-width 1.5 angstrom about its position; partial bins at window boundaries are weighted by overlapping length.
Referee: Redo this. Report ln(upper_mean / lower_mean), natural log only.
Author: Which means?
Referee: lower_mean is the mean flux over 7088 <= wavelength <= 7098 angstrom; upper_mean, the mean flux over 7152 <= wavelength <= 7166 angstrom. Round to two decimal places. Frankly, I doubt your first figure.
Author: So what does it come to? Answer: -0.02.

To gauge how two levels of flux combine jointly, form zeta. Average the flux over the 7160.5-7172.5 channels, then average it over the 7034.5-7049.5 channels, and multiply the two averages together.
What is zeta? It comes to 589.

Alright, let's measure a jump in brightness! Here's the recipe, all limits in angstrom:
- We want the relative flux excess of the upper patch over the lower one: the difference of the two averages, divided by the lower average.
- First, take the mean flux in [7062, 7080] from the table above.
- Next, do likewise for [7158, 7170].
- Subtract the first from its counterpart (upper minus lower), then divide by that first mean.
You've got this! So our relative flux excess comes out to -0.11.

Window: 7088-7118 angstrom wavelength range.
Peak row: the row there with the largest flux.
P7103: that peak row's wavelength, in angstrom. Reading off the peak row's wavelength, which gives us 7099.0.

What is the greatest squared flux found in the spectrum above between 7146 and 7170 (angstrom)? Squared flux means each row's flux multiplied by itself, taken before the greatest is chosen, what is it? 607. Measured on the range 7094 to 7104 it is 662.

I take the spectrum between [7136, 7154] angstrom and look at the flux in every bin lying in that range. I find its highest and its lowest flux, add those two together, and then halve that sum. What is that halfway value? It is 23.2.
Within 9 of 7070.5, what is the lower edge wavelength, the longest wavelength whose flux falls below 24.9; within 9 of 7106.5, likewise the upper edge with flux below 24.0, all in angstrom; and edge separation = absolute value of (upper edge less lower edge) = 30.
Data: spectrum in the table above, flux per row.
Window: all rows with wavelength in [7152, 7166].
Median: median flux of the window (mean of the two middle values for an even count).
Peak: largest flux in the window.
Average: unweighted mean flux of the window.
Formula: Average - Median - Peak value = -24.7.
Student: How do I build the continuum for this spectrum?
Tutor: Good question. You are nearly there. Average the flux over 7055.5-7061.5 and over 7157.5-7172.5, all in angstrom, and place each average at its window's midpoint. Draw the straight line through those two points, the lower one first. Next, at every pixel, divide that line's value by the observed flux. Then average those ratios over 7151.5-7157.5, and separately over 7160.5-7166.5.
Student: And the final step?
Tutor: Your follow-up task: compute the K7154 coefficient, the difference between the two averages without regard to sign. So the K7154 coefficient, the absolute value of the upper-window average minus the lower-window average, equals 0.06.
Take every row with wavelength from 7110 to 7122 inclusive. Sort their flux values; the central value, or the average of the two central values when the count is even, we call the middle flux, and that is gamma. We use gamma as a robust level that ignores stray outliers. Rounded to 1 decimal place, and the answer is 24.3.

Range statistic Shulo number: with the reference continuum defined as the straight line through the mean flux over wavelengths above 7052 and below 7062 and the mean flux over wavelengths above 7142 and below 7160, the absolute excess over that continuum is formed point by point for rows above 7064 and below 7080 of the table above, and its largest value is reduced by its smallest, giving 1.0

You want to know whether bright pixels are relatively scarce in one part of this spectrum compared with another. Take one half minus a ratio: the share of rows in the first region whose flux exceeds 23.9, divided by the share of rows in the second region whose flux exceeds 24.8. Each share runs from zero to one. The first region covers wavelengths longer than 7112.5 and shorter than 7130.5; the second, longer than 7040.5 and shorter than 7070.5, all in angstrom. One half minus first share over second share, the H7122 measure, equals -0.5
